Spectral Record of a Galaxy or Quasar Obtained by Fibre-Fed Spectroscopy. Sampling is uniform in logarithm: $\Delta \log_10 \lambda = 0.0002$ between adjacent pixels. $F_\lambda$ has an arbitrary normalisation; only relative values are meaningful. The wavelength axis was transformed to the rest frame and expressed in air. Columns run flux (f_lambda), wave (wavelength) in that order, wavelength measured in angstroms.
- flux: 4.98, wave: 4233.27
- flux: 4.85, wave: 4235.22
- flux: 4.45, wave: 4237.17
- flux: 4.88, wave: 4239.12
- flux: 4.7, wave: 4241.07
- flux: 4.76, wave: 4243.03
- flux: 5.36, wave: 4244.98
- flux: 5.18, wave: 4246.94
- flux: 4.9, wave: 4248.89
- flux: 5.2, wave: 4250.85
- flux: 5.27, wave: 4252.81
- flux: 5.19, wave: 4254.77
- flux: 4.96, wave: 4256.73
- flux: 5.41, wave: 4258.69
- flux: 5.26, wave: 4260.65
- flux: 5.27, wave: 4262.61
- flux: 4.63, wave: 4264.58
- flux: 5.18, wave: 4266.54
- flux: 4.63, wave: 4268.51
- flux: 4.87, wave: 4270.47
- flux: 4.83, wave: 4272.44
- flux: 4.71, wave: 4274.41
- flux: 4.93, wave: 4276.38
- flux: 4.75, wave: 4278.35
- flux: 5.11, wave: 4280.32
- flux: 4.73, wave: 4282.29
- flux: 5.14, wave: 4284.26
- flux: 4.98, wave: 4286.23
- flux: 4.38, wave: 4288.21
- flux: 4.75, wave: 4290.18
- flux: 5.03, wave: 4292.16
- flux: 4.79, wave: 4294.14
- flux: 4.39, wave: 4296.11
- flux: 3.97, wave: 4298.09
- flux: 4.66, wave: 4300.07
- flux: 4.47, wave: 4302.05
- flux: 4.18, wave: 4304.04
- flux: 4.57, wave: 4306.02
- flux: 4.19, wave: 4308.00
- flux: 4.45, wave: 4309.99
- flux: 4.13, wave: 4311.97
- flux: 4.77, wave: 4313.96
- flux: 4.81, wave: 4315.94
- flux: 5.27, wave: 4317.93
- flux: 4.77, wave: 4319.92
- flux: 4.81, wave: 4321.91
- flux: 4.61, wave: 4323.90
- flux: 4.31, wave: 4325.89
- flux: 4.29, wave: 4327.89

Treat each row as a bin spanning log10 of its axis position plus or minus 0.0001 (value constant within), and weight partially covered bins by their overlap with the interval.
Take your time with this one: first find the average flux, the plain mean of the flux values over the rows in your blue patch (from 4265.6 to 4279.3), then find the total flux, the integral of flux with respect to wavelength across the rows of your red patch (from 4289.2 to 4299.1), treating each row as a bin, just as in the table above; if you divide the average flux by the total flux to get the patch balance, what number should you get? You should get 0.107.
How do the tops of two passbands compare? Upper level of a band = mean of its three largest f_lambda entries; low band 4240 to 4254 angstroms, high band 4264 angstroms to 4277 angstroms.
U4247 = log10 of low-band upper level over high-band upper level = 0.024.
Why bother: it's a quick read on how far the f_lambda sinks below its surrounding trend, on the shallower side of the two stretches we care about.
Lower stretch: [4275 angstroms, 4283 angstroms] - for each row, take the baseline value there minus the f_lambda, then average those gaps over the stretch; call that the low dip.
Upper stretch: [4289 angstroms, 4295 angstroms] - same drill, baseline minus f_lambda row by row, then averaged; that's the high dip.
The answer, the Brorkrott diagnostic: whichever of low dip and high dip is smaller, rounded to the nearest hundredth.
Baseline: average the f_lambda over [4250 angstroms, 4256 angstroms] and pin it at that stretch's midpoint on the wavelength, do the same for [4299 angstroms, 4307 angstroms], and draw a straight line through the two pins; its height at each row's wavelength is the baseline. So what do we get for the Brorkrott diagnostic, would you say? -0.22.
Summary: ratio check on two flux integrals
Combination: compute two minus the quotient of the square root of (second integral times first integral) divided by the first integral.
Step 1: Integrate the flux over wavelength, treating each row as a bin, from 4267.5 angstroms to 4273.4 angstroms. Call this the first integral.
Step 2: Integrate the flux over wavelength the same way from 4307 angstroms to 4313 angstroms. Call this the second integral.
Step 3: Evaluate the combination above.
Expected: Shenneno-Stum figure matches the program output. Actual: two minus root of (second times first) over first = 1.05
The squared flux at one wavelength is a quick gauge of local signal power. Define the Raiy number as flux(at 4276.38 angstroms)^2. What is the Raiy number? 24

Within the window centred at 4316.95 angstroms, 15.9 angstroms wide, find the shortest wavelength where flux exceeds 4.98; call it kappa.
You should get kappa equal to 4317.93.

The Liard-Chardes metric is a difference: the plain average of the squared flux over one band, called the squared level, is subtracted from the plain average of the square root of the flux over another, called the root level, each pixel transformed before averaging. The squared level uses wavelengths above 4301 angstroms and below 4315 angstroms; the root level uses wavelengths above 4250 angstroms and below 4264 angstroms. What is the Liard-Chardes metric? -17.1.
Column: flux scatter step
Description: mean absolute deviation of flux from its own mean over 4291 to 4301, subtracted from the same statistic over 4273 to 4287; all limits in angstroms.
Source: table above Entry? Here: -0.16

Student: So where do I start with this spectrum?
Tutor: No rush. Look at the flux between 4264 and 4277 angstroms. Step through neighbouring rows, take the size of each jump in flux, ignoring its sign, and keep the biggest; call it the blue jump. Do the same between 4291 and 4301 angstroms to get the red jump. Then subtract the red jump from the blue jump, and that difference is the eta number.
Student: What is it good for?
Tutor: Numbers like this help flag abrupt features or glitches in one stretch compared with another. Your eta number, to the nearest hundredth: -0.14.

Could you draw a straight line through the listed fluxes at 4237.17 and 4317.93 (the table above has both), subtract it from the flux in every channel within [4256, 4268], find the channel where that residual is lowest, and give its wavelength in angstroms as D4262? 4264.58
